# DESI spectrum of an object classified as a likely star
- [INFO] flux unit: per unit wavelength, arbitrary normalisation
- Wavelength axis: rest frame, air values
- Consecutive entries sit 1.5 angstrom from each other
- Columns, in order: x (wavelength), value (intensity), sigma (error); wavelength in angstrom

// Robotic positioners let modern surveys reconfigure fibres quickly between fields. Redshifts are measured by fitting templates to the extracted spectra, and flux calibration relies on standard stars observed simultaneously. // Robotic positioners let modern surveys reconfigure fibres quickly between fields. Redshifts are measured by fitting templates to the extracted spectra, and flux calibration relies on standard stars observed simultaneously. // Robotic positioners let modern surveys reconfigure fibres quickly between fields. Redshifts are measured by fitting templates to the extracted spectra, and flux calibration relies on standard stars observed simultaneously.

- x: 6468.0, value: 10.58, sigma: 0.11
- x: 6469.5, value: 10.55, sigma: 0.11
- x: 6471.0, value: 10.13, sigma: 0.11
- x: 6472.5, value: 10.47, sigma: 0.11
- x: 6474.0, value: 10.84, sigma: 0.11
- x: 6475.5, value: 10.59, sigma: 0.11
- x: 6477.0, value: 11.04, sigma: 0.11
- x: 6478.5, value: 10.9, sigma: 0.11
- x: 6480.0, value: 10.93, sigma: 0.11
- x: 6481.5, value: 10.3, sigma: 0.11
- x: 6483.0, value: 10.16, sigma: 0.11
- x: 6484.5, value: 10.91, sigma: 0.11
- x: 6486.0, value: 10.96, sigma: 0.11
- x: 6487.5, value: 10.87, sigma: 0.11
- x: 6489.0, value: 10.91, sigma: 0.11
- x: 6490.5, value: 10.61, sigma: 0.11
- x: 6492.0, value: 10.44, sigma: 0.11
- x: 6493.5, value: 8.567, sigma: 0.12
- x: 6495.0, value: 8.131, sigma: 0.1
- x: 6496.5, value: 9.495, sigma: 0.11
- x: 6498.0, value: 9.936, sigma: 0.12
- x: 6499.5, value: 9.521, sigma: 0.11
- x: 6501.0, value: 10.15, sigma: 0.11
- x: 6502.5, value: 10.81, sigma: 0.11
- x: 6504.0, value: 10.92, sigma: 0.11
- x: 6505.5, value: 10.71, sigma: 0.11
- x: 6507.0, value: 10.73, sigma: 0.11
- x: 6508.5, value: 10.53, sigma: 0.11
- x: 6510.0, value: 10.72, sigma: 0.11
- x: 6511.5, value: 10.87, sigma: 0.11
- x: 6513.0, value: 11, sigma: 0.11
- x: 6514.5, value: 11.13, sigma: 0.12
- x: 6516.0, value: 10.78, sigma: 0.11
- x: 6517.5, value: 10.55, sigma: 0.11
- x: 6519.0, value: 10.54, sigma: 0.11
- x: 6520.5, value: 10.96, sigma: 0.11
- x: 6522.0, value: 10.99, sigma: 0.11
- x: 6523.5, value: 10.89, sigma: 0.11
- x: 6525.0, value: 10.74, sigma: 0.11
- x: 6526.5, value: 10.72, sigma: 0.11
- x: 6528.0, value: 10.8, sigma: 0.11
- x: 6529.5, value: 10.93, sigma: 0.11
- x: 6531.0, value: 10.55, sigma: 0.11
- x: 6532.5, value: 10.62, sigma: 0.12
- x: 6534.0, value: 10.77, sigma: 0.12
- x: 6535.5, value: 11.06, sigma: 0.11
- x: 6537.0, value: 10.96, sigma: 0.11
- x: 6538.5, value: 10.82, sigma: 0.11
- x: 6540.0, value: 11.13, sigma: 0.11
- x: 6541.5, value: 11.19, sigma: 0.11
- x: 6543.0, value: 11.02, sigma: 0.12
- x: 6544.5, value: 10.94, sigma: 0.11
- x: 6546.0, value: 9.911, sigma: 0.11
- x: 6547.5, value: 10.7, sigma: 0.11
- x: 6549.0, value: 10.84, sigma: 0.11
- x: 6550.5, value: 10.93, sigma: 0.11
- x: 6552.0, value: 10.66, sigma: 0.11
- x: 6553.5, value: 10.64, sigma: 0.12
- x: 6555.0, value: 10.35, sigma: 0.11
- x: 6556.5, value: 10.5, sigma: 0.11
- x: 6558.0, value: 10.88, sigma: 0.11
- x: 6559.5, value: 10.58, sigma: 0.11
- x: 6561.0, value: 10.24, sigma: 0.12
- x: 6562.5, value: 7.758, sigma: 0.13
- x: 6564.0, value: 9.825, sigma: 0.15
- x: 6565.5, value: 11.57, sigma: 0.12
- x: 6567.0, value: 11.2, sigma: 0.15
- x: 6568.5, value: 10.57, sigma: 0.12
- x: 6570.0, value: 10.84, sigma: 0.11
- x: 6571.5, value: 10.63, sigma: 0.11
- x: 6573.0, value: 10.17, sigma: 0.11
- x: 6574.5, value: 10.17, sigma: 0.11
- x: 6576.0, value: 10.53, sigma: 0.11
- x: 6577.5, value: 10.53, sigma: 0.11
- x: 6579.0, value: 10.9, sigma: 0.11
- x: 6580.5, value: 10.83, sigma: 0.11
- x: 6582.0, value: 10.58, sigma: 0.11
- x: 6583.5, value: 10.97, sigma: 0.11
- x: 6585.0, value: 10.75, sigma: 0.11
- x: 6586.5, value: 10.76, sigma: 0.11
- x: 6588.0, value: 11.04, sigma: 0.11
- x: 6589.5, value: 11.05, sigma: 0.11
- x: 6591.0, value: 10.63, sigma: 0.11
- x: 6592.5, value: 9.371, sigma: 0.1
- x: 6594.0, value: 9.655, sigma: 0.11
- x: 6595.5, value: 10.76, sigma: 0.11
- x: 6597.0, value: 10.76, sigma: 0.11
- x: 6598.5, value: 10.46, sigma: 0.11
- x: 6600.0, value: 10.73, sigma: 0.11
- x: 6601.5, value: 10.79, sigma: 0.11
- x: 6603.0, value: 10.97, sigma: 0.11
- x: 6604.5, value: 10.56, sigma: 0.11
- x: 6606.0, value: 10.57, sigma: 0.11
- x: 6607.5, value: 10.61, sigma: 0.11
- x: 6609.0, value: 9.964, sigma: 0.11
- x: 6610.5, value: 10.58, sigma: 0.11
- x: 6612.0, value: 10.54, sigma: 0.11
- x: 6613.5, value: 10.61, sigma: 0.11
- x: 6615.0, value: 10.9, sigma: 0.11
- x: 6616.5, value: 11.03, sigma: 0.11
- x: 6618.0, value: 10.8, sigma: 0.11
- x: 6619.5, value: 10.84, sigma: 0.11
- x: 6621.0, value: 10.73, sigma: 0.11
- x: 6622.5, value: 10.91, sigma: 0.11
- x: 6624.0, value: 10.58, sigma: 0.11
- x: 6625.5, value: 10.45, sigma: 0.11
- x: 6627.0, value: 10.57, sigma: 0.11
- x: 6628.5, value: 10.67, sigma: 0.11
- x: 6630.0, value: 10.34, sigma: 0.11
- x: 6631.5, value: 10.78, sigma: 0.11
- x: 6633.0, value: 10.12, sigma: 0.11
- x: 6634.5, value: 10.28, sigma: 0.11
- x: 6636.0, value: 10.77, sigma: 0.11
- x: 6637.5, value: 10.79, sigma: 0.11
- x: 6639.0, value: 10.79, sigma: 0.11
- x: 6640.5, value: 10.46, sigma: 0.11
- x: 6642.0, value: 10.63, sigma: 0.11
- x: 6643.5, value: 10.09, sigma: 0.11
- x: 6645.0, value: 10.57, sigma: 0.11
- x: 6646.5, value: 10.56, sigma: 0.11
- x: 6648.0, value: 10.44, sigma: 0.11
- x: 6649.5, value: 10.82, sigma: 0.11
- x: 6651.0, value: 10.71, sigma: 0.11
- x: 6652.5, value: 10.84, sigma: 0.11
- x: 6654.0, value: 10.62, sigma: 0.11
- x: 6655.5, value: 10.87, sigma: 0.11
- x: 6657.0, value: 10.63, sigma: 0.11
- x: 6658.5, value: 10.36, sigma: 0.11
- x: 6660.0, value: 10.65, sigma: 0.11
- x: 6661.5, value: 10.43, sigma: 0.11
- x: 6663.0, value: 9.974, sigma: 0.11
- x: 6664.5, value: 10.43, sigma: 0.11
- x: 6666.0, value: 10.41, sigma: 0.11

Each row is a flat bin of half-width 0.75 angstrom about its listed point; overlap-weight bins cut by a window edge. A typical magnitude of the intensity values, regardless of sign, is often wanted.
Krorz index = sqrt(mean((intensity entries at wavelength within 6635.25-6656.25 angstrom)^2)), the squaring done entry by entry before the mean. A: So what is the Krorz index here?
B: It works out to 10.6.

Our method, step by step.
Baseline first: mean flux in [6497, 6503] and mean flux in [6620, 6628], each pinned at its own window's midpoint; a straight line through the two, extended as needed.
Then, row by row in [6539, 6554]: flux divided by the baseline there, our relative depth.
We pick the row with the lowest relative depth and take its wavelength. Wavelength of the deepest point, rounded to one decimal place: 6546.0 angstrom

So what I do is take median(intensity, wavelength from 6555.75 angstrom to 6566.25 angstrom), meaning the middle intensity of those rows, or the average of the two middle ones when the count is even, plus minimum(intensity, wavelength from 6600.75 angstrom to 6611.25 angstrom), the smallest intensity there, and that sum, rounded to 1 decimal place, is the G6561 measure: 20.5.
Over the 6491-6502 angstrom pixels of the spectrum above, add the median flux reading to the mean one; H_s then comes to 19.0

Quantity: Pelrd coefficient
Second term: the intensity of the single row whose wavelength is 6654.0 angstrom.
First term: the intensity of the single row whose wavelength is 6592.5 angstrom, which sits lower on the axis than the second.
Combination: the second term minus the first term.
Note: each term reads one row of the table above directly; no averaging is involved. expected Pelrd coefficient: 1.2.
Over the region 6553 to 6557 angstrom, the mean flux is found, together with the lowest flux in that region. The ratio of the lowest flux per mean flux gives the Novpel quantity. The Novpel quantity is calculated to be 0.99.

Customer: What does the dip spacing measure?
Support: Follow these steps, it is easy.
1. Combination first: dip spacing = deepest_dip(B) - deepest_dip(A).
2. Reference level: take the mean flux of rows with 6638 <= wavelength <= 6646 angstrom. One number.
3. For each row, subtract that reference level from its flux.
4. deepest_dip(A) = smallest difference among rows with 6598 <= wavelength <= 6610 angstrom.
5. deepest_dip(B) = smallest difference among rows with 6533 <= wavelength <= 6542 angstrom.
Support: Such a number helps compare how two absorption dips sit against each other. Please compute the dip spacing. 0.8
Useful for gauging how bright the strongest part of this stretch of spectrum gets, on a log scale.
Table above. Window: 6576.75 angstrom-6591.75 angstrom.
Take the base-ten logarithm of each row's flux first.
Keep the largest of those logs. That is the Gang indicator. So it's 1.04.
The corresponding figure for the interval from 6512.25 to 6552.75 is 1.05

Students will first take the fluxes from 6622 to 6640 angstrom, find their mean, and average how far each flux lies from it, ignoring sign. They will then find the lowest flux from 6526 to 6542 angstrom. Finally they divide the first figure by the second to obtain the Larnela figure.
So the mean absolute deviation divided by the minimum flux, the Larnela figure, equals 0.0187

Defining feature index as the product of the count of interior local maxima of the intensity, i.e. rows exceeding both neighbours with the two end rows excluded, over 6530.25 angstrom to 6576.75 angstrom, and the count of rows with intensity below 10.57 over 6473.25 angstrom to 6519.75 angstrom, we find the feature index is 72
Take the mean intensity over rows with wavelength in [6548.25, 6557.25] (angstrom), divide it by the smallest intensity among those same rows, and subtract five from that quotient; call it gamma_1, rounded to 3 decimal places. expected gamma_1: -3.971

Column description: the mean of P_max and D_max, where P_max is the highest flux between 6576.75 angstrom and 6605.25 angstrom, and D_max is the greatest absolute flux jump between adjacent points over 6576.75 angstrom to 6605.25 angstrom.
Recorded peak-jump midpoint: 6.2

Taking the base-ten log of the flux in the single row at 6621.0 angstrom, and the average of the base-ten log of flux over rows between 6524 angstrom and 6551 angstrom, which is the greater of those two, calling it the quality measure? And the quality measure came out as 1.03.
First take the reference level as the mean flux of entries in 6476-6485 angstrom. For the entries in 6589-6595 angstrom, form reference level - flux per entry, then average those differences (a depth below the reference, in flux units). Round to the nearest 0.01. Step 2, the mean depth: 0.53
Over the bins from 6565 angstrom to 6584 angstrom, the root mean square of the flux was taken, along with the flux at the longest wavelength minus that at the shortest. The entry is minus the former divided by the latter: 18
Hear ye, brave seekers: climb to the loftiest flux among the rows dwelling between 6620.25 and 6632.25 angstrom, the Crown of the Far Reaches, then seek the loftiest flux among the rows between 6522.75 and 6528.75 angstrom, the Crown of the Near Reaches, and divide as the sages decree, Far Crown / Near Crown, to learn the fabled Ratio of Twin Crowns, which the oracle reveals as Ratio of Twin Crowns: 1.00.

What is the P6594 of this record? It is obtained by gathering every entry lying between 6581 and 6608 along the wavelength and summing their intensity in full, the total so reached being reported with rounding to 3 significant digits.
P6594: 191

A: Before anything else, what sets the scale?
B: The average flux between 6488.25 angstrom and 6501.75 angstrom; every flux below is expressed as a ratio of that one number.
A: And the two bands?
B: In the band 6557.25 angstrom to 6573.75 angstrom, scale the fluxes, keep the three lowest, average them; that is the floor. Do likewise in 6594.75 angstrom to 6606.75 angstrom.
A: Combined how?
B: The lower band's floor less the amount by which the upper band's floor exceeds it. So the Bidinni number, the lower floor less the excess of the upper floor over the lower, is 0.82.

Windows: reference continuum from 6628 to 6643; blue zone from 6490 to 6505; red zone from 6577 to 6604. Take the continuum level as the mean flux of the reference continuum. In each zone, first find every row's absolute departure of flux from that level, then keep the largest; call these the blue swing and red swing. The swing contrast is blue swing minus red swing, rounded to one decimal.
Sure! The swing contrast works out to 1.2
